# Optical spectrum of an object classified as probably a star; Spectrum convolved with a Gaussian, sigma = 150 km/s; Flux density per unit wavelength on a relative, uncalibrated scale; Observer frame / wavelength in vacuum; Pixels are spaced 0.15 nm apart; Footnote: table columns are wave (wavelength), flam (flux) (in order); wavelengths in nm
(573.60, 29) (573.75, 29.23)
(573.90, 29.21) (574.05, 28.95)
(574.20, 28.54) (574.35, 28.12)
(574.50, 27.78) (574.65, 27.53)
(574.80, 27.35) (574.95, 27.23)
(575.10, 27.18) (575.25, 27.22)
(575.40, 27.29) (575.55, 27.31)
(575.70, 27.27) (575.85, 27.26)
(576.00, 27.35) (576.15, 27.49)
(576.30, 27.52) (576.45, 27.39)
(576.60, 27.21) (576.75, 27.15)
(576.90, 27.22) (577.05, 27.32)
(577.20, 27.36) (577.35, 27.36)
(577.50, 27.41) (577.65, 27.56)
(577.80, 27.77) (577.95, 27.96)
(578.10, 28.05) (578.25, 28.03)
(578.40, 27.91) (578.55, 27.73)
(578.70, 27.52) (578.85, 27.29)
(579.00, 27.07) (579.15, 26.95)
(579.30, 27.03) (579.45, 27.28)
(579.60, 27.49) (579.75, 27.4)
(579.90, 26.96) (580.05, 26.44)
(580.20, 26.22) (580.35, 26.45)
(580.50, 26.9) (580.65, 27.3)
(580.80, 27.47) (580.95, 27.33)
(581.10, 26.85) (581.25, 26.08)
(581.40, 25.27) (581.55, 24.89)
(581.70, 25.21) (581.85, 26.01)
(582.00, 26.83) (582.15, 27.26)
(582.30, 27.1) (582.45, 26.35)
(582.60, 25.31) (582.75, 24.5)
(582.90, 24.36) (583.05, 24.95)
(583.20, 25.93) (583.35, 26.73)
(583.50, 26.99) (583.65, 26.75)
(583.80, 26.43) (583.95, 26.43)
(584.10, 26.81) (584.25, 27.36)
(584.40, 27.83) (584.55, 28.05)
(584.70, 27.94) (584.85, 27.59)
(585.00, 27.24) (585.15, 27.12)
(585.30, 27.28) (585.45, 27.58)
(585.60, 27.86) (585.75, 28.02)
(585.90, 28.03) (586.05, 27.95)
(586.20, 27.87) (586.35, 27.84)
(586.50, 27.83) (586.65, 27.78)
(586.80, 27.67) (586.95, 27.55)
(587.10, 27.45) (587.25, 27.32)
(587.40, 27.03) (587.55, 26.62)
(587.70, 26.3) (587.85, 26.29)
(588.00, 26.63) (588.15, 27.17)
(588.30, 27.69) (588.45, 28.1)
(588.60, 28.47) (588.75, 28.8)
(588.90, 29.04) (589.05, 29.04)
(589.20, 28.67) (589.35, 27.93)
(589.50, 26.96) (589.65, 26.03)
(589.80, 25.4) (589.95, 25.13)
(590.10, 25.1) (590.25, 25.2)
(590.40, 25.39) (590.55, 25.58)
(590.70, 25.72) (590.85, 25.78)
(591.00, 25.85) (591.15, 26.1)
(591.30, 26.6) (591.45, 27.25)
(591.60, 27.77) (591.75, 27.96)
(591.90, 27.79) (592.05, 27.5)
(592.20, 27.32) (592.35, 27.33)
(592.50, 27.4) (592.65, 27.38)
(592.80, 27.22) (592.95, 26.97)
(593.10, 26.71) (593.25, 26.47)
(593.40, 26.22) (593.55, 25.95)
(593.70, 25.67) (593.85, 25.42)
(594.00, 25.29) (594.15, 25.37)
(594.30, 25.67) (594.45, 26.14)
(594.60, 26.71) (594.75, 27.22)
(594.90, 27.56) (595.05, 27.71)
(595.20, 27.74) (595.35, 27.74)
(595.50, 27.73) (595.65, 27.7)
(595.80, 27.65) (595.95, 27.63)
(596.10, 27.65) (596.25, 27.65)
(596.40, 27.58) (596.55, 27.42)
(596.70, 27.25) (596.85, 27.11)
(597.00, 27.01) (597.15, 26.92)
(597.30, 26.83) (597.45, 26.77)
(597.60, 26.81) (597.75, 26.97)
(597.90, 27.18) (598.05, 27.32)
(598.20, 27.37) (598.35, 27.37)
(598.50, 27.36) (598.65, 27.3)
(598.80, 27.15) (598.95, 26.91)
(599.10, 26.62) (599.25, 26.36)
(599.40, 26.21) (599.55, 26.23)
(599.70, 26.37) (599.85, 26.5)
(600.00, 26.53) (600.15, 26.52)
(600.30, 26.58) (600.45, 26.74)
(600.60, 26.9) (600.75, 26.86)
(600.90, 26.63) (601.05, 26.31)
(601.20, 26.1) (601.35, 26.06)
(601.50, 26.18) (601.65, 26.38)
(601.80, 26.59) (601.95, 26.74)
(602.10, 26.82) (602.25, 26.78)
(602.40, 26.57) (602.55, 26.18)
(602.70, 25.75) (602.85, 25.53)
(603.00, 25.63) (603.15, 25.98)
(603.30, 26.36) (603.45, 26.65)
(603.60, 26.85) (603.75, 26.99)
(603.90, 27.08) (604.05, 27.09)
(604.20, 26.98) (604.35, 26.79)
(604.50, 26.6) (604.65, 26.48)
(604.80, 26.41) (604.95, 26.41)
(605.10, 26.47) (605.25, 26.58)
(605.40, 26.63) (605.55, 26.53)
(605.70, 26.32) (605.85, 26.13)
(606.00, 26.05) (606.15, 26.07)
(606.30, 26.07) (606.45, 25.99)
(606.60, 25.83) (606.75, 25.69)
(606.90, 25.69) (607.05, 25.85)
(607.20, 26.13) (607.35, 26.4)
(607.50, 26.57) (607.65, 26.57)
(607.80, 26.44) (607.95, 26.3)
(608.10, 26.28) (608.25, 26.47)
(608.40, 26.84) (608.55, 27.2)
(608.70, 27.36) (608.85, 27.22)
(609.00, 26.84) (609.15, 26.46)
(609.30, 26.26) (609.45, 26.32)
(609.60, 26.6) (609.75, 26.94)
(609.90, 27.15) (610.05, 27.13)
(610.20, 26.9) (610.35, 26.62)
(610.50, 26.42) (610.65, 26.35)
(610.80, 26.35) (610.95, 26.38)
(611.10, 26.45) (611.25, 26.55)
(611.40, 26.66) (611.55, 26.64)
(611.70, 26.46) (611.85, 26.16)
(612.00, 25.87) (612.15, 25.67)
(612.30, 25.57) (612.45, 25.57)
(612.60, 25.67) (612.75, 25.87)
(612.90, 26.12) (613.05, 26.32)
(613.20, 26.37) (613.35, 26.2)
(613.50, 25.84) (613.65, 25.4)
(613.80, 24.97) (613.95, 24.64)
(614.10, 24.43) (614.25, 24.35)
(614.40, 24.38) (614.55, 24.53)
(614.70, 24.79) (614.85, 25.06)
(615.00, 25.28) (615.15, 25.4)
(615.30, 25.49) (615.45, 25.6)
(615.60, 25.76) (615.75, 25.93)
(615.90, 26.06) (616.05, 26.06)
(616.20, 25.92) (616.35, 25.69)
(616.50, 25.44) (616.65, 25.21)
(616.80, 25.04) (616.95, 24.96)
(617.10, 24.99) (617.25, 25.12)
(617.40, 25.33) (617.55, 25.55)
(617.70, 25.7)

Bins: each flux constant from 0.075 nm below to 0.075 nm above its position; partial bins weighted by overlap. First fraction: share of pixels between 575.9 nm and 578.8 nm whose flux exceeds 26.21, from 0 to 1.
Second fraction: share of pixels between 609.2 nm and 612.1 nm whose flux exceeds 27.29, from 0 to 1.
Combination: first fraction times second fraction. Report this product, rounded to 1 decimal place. 0.0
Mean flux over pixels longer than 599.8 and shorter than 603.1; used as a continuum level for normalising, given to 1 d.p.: 26.4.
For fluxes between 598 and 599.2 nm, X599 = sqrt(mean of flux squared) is 27.2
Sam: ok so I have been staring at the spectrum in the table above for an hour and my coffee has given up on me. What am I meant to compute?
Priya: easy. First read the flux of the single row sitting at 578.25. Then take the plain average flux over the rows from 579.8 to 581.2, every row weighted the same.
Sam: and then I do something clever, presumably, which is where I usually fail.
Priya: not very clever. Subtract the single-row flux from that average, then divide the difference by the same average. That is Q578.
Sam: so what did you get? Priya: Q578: -0.043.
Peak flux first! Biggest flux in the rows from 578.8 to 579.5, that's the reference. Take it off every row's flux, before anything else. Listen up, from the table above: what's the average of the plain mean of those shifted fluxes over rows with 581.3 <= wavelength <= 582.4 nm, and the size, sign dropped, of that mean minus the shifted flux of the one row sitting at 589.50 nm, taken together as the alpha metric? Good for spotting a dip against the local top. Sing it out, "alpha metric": -0.2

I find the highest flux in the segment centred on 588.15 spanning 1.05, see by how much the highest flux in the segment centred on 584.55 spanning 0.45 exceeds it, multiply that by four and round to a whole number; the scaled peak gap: -2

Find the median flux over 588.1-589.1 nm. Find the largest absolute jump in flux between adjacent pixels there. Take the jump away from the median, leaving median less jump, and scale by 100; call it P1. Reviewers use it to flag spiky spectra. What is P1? 2795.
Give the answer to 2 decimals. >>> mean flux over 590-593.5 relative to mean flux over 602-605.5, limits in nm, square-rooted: 1.00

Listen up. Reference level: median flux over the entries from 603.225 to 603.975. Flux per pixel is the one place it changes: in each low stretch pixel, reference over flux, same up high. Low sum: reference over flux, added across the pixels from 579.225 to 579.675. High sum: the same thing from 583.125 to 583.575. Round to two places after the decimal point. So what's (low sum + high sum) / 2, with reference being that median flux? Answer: 2.99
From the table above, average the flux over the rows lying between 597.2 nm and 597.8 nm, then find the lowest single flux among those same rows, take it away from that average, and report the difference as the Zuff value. 0.07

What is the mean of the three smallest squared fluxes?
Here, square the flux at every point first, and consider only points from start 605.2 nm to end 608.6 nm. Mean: 662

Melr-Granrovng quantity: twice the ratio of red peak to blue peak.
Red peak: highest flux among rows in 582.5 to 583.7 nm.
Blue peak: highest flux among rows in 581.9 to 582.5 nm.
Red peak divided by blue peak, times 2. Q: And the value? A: 1.98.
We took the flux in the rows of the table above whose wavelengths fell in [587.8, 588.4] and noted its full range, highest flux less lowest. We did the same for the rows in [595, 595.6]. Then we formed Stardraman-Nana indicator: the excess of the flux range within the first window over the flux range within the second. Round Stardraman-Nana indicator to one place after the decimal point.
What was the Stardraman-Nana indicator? 1.4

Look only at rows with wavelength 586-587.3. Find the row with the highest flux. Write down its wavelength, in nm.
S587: 586.05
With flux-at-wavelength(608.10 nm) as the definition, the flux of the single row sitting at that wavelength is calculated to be 26.28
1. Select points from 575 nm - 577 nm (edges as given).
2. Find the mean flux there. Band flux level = 27.3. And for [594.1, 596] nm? 27.1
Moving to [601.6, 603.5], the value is 26.3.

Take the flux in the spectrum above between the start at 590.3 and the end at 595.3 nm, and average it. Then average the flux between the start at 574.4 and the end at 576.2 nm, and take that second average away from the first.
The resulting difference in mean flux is -0.7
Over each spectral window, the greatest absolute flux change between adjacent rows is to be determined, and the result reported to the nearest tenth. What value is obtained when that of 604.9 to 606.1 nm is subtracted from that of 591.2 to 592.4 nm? 0.4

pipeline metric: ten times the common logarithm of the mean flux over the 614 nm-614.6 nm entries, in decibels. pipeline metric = 13.9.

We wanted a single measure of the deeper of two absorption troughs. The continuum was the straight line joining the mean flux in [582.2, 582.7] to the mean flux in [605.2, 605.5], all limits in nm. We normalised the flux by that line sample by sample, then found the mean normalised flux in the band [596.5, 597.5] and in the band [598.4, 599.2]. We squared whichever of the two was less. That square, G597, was 1.04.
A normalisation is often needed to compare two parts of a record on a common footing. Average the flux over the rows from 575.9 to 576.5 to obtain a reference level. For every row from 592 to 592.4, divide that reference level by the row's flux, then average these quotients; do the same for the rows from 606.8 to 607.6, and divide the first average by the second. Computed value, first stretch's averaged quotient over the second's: 0.954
